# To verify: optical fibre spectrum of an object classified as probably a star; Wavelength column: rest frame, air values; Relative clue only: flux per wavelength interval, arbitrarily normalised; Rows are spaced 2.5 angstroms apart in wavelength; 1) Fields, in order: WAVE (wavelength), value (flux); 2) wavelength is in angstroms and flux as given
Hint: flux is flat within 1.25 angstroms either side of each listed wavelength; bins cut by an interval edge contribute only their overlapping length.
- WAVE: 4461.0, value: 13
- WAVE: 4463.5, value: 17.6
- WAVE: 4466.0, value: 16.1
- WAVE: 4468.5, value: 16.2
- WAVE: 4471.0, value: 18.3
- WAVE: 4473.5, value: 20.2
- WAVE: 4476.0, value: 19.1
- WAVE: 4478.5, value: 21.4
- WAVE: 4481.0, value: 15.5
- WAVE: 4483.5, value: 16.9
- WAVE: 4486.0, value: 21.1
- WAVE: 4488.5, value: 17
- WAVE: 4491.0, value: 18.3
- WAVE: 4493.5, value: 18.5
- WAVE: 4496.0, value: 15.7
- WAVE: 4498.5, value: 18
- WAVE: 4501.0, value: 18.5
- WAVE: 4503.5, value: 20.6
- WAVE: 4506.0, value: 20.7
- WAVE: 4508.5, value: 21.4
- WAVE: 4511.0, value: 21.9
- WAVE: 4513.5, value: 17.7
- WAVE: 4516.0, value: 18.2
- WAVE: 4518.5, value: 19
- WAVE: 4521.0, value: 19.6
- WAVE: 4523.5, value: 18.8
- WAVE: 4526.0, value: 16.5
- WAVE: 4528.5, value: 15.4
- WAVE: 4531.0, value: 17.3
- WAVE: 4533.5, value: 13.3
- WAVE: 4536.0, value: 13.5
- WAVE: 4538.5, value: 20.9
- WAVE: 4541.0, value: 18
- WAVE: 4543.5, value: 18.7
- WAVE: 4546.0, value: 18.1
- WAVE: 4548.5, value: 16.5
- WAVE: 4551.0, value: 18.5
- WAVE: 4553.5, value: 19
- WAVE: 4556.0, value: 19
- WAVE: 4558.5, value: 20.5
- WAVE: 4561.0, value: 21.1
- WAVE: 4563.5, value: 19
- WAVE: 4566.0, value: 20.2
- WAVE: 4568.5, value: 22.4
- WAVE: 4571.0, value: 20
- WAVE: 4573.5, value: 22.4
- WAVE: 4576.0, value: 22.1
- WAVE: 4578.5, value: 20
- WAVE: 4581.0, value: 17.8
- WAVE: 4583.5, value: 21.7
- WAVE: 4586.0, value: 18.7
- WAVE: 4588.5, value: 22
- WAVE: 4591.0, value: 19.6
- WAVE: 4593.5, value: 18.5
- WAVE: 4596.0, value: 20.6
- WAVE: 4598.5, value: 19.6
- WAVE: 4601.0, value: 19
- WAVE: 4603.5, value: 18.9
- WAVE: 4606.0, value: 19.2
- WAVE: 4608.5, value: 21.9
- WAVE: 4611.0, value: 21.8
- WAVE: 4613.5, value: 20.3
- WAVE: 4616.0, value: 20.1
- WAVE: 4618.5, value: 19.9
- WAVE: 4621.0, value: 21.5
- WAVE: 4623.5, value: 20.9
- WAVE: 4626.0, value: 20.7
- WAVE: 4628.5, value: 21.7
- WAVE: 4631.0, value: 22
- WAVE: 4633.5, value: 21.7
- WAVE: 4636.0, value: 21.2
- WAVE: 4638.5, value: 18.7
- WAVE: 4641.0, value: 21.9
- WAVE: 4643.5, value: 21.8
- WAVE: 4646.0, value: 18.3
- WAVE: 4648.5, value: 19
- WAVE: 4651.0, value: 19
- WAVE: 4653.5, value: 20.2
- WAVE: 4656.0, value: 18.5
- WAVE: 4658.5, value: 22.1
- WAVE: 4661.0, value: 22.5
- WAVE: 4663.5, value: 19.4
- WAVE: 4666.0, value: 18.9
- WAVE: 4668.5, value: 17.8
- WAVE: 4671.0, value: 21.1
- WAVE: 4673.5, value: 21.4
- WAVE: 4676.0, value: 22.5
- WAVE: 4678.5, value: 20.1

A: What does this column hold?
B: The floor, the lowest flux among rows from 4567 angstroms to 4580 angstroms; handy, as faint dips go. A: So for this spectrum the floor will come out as 20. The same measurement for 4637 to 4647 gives 18.3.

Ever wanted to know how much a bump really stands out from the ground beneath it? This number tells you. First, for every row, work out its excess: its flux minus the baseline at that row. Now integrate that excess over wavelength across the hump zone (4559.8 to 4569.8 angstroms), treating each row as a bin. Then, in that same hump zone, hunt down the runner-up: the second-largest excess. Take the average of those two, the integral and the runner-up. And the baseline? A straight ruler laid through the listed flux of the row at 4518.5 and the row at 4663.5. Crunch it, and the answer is 8.7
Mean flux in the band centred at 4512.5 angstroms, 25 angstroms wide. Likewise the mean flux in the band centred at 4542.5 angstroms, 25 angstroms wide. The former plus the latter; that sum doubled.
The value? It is 74.0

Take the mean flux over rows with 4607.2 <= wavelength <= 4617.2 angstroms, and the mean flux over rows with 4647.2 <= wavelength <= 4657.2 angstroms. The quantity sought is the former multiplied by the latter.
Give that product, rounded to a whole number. 403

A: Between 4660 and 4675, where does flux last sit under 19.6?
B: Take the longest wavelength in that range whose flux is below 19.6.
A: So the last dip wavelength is 4668.5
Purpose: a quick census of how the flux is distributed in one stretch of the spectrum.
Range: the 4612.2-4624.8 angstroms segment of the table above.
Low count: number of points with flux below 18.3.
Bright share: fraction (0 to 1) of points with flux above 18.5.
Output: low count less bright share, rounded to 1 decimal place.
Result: -1.0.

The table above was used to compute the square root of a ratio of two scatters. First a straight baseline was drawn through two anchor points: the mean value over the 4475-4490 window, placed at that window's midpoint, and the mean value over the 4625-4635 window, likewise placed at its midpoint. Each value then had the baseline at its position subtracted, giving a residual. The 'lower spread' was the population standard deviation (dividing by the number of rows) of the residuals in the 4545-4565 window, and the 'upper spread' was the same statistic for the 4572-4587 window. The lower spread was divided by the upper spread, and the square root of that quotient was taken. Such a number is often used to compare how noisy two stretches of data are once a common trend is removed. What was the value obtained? 0.83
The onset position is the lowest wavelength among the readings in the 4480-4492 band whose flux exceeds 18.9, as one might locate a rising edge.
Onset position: 4486.0 angstroms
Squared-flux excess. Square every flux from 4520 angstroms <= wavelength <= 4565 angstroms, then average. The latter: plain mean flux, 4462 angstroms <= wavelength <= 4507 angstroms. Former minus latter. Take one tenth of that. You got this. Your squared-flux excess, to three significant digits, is 31.0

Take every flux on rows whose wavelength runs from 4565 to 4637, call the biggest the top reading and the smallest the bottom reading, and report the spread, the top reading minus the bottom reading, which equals 4.6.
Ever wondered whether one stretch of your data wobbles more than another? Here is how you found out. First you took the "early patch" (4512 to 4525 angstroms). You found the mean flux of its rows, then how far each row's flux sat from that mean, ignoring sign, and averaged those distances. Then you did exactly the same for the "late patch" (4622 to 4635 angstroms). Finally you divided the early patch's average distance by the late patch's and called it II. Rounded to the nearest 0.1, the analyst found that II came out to 1.2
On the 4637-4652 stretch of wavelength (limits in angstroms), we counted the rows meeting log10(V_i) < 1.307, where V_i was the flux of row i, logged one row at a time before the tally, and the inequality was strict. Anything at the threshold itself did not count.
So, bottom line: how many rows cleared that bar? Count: 4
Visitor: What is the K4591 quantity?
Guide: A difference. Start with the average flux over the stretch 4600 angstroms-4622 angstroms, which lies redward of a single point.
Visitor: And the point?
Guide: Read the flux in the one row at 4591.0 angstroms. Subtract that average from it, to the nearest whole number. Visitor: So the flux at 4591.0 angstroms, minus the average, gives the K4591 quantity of -1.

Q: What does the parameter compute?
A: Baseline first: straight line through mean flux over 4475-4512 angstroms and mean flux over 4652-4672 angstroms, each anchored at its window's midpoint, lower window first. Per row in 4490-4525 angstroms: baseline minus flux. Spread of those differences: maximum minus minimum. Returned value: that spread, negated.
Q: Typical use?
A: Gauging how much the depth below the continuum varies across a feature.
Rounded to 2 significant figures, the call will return -6.1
